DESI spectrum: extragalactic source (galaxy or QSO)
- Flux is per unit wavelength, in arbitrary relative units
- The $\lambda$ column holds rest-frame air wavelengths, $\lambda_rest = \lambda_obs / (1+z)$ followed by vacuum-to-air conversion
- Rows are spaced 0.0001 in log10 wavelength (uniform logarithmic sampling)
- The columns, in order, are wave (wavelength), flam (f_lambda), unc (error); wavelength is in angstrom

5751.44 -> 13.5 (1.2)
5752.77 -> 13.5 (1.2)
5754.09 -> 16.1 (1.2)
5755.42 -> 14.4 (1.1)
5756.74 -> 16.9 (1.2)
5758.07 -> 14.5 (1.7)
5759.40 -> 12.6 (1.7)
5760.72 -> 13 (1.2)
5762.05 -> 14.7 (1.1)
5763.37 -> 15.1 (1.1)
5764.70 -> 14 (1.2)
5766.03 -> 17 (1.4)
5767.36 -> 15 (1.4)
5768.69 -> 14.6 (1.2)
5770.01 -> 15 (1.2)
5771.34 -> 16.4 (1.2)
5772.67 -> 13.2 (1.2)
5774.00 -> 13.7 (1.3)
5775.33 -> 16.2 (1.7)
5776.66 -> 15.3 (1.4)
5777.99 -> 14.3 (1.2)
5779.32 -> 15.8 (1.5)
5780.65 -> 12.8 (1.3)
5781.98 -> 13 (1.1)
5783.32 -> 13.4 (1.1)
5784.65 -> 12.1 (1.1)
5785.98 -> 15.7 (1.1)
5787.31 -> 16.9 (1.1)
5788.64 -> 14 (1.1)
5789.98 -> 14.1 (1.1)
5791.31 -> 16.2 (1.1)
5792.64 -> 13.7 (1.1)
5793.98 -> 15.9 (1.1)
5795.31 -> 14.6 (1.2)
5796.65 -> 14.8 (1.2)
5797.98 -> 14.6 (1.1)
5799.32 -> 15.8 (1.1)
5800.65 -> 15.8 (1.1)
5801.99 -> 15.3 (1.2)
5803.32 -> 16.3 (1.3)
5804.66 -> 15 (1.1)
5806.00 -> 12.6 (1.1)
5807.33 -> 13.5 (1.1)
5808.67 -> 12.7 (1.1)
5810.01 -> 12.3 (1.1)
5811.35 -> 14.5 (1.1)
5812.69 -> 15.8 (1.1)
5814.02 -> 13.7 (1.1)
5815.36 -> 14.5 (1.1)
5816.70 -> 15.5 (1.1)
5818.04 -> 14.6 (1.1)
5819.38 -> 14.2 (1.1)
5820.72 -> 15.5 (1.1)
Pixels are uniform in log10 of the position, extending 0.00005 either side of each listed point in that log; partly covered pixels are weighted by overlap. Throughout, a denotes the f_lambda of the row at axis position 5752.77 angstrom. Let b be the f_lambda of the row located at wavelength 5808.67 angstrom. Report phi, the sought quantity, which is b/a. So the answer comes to 0.94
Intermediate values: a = 13.5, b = 12.7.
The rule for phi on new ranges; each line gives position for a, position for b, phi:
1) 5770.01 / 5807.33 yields 0.90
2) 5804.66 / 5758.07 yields 0.97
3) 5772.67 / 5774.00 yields 1.04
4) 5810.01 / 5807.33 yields 1.10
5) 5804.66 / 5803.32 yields 1.09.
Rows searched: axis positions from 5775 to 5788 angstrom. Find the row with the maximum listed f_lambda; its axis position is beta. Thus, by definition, 5787.31 angstrom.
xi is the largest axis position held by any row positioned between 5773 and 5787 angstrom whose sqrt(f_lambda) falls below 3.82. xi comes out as 5784.65 angstrom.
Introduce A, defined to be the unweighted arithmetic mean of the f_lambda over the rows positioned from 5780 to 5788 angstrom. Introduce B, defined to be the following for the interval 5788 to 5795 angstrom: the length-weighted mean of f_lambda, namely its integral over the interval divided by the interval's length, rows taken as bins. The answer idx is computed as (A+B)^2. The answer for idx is 827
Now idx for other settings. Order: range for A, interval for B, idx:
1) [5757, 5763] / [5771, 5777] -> 816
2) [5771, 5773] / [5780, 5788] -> 829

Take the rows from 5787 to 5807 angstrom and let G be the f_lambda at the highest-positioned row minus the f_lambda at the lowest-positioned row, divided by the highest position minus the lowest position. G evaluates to -0.23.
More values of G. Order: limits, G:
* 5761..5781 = -0.10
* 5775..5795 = -0.02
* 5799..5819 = -0.06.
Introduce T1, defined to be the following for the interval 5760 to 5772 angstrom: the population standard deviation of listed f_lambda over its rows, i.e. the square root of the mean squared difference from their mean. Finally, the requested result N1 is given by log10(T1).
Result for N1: 0.05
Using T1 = 1.1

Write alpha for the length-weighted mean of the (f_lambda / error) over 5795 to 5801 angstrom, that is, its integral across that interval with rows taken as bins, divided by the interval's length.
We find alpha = 13.3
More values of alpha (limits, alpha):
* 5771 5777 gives 11.0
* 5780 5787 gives 12.0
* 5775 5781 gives 10.6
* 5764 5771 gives 11.9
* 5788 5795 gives 13.4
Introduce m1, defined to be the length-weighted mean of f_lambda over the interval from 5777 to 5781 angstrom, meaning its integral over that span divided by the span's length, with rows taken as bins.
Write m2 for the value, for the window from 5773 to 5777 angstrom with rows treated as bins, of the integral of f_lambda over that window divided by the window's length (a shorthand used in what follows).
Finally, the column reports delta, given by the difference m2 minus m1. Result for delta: 0.38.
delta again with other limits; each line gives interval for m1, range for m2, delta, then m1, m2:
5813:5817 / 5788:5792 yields 0.15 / 14.6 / 14.8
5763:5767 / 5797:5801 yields 0.01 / 15.3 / 15.3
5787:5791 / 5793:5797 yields 0.05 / 14.9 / 15.0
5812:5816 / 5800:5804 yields 1.10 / 14.7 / 15.8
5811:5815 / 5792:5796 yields 0.03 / 14.7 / 14.7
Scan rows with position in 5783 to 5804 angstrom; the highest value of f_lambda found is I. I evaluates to 16.9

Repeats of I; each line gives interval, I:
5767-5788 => 16.9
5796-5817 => 16.3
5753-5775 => 17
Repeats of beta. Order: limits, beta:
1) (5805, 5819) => 5812.69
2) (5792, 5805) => 5803.32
